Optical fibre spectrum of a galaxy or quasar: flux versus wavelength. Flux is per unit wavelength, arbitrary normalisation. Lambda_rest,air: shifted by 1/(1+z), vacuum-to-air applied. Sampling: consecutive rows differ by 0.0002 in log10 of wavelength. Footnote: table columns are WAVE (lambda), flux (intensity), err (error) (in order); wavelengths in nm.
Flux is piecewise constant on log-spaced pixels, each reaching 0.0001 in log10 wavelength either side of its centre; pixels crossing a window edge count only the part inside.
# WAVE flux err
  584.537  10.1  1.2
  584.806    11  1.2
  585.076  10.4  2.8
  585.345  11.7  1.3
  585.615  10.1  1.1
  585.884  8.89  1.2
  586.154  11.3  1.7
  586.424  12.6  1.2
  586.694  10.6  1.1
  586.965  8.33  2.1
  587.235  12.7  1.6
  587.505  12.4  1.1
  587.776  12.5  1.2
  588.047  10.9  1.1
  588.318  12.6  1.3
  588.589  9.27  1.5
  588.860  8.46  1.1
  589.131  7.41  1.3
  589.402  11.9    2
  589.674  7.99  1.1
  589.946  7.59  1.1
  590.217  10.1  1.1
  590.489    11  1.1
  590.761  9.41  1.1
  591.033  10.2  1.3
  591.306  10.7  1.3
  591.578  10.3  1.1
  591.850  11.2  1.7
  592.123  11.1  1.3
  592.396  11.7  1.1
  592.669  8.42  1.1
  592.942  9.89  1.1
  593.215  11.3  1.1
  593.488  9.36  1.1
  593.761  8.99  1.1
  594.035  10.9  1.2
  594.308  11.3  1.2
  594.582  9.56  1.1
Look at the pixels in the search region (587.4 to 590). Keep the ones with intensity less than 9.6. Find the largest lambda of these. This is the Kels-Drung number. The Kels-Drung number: 589.946 nm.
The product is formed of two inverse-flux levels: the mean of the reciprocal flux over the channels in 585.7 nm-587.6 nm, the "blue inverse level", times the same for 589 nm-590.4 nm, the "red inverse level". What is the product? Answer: 0.0107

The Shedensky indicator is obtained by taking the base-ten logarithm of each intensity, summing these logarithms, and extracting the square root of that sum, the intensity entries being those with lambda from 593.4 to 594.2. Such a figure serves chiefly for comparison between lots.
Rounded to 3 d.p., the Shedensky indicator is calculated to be 1.721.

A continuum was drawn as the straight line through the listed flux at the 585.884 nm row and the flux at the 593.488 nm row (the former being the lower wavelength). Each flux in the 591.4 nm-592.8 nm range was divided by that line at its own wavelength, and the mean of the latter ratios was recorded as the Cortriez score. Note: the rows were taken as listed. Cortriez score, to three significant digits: 1.14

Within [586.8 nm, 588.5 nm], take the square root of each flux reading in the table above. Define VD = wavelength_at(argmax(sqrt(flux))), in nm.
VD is 587.235 nm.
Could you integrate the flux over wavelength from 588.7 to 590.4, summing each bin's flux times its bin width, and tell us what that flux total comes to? 15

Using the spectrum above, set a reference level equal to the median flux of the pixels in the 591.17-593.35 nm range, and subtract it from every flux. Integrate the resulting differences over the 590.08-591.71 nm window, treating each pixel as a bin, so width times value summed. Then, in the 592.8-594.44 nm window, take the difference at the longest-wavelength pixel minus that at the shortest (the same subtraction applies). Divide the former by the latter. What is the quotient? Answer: -0.71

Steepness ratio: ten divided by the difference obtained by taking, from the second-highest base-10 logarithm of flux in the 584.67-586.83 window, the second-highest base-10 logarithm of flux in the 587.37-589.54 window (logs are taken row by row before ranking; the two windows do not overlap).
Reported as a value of -348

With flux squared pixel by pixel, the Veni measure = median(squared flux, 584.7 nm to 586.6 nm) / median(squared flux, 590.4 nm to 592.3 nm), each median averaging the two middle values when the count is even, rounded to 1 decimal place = 1.1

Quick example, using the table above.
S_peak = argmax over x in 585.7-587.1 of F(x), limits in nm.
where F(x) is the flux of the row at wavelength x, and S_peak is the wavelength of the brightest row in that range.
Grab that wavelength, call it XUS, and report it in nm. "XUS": 586.424 nm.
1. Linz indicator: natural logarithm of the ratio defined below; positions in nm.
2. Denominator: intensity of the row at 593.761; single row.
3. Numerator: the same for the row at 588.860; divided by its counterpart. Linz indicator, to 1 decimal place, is -0.1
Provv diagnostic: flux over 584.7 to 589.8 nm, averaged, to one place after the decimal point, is 10.6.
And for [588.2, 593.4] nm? 10.0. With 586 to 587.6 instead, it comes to 11.3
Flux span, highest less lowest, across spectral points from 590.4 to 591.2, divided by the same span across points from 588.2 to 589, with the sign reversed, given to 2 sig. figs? -0.38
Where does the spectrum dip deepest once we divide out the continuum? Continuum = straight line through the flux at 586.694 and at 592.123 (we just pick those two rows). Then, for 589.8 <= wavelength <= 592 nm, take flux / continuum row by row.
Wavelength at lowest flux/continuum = 589.946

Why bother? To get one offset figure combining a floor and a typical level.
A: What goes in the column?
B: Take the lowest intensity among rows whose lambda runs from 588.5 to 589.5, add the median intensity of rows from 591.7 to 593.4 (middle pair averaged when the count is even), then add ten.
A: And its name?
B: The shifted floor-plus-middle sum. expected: 28.6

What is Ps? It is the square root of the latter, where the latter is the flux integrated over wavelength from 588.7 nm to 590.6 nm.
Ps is 4.18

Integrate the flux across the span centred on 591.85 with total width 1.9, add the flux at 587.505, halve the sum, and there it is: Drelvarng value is 16.2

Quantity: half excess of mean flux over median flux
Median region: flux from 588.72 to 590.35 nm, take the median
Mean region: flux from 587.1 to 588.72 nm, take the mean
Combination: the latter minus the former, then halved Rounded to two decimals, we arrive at 1.75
